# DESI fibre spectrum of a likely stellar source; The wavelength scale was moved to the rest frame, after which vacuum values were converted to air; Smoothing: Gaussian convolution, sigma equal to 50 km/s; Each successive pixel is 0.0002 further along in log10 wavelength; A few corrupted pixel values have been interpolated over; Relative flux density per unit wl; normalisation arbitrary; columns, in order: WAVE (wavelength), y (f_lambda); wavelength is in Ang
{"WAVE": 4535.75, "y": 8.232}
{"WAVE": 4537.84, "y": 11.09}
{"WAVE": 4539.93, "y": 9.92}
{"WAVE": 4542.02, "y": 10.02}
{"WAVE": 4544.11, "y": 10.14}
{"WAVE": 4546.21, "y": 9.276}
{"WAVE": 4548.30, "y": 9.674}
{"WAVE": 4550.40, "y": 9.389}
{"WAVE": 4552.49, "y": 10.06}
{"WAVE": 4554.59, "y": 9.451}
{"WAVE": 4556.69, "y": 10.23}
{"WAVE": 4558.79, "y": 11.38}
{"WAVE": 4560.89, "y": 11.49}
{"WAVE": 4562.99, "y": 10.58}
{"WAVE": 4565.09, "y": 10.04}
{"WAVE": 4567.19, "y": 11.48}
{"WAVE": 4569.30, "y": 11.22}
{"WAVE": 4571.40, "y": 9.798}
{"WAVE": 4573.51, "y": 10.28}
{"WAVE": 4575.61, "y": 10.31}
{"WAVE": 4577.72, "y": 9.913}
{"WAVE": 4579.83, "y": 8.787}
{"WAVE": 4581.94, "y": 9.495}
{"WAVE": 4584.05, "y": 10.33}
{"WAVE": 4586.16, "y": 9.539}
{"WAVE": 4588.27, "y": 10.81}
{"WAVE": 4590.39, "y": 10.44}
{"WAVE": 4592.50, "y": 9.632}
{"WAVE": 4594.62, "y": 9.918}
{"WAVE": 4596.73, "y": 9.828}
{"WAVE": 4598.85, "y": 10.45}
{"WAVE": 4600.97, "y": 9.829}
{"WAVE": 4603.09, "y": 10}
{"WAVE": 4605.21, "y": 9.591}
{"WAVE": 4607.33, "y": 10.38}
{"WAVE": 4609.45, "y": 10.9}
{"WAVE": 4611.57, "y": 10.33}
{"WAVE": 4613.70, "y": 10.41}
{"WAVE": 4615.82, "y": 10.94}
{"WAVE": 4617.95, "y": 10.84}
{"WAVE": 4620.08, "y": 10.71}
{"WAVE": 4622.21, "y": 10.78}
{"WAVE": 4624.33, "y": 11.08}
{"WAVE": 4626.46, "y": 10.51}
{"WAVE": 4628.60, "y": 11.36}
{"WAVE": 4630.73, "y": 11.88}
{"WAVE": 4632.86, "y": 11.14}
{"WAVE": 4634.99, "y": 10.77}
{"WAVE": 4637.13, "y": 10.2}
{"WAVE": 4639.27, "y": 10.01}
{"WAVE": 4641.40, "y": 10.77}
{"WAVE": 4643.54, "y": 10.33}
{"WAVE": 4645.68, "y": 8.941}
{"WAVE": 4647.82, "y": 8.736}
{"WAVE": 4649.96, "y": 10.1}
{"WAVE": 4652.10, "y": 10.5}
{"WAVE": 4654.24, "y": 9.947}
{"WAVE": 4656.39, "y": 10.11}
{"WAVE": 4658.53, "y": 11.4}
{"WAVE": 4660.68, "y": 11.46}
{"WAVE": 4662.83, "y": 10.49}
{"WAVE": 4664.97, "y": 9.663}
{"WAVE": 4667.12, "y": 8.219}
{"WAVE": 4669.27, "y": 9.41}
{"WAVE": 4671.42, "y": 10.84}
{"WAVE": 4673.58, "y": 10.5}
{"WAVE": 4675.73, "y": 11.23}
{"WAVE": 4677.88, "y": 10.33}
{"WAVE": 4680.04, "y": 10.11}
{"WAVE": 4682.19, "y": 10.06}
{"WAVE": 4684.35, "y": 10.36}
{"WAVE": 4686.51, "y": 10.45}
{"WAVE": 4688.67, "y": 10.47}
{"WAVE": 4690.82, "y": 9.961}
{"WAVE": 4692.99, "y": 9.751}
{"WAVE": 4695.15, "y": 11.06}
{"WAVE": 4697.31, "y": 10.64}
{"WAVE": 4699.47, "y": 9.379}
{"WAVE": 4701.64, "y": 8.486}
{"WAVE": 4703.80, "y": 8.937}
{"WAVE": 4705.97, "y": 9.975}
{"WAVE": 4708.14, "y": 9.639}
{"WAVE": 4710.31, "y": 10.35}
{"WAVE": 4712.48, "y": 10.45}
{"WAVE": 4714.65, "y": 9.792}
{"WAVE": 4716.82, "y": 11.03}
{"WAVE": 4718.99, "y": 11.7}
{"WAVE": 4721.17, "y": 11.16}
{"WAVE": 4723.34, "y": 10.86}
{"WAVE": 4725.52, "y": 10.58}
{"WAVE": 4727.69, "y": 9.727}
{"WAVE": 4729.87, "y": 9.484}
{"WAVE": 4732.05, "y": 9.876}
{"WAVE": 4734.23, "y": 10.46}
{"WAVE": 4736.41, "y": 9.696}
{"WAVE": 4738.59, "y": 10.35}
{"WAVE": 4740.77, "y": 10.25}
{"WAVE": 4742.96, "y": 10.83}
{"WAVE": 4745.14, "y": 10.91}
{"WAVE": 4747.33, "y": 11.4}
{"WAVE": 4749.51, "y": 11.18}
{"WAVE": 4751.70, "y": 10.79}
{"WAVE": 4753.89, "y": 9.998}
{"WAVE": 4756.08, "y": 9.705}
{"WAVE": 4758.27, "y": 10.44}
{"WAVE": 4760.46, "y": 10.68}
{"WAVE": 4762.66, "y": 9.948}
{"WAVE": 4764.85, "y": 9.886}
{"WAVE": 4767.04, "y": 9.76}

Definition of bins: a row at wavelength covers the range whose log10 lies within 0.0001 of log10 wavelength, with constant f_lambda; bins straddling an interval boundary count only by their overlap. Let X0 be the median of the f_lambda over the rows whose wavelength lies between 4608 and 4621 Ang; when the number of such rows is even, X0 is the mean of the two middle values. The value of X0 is 10.8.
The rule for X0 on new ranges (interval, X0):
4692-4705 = 9.6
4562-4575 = 10.4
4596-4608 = 9.9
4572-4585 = 10.1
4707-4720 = 10.4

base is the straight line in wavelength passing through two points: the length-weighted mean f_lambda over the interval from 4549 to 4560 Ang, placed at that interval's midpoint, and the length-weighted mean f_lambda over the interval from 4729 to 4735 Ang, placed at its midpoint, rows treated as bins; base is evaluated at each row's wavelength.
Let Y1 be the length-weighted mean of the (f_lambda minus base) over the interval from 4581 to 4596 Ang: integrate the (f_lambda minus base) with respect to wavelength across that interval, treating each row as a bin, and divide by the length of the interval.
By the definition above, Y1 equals 0.0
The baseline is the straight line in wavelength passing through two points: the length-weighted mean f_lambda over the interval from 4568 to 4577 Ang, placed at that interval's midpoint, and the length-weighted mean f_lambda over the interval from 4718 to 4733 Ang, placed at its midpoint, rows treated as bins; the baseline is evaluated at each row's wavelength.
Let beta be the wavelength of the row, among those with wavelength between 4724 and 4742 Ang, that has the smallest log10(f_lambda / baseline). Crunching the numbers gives 4729.87 Ang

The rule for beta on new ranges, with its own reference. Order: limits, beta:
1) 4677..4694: 4692.99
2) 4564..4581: 4579.83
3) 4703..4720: 4703.80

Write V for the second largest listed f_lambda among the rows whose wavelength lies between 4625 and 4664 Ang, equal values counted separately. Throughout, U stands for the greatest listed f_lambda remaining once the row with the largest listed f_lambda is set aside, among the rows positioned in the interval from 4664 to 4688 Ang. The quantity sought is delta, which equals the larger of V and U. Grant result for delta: 11.5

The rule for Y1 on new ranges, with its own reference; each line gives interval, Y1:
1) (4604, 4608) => -0.1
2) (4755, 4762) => 0.4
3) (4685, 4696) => 0.4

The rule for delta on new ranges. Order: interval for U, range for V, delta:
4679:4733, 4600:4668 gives 11.5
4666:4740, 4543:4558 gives 11.2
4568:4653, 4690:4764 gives 11.4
